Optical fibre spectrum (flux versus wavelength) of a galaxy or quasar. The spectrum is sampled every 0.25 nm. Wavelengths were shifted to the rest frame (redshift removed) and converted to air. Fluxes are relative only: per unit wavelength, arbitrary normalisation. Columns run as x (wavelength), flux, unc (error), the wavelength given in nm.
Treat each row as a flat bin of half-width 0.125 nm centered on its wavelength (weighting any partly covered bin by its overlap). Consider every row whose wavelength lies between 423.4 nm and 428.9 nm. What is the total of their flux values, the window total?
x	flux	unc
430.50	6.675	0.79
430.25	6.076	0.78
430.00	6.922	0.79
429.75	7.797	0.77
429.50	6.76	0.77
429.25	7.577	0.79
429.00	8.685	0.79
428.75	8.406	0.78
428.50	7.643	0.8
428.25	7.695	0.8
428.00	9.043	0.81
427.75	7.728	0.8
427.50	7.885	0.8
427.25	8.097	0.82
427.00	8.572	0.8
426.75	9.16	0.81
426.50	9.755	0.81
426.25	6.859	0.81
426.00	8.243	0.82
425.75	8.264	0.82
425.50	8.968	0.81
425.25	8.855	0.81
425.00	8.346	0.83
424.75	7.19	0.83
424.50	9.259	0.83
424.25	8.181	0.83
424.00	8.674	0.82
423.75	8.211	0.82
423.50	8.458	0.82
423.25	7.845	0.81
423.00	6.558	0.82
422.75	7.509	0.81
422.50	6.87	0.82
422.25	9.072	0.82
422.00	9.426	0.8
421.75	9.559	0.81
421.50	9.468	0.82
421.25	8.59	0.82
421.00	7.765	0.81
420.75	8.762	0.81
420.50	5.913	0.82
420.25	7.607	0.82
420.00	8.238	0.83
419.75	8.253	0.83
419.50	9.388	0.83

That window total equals 183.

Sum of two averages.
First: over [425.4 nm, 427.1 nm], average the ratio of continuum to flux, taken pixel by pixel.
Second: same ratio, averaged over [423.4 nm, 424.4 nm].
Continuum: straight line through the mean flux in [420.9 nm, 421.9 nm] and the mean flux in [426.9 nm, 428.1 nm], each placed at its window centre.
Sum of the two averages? 2.02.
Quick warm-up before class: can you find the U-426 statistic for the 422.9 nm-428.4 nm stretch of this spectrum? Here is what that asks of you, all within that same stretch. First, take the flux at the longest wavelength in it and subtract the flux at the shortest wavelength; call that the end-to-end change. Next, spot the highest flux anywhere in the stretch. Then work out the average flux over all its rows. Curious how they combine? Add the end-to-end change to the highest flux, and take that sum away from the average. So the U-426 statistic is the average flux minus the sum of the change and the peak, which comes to -2.6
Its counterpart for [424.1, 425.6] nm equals -1.6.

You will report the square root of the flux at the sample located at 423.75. 2.87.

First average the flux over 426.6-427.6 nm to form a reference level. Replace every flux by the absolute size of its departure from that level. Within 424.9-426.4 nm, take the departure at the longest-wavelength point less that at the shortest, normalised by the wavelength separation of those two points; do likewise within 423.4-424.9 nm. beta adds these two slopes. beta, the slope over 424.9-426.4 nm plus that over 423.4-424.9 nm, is 2.2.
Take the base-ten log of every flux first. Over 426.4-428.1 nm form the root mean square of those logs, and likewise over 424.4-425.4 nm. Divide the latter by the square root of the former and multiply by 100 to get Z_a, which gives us 96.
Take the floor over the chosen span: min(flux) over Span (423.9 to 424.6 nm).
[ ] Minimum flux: 8.181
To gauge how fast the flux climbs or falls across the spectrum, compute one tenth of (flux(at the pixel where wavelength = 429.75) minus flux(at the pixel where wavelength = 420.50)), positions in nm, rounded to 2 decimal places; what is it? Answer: 0.19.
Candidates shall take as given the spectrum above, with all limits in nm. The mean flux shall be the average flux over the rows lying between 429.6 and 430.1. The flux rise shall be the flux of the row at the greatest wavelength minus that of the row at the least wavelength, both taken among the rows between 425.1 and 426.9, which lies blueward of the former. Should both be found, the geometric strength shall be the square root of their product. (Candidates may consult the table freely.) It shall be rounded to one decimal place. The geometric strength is 1.5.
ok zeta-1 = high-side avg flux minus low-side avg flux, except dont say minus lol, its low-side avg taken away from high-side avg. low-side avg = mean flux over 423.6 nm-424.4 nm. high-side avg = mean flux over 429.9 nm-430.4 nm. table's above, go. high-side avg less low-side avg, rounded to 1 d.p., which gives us -1.9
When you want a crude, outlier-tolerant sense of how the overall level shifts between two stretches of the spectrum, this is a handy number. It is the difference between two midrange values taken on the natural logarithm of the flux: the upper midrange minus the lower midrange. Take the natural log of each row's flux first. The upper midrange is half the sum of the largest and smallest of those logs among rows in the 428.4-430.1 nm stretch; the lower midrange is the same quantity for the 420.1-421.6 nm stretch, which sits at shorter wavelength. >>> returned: 0.024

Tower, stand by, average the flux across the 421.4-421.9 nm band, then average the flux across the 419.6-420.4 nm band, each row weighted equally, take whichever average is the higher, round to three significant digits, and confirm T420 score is 9.51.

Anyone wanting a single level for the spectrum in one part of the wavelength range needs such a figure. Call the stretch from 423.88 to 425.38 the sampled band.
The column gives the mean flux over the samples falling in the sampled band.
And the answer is 8.4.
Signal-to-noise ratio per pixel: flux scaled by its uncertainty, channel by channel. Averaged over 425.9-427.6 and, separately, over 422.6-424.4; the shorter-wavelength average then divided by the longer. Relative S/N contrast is 0.94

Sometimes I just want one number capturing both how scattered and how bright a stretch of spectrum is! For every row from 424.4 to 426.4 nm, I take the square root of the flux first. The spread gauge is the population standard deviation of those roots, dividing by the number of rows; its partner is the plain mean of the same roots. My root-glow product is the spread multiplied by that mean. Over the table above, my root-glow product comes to 0.400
